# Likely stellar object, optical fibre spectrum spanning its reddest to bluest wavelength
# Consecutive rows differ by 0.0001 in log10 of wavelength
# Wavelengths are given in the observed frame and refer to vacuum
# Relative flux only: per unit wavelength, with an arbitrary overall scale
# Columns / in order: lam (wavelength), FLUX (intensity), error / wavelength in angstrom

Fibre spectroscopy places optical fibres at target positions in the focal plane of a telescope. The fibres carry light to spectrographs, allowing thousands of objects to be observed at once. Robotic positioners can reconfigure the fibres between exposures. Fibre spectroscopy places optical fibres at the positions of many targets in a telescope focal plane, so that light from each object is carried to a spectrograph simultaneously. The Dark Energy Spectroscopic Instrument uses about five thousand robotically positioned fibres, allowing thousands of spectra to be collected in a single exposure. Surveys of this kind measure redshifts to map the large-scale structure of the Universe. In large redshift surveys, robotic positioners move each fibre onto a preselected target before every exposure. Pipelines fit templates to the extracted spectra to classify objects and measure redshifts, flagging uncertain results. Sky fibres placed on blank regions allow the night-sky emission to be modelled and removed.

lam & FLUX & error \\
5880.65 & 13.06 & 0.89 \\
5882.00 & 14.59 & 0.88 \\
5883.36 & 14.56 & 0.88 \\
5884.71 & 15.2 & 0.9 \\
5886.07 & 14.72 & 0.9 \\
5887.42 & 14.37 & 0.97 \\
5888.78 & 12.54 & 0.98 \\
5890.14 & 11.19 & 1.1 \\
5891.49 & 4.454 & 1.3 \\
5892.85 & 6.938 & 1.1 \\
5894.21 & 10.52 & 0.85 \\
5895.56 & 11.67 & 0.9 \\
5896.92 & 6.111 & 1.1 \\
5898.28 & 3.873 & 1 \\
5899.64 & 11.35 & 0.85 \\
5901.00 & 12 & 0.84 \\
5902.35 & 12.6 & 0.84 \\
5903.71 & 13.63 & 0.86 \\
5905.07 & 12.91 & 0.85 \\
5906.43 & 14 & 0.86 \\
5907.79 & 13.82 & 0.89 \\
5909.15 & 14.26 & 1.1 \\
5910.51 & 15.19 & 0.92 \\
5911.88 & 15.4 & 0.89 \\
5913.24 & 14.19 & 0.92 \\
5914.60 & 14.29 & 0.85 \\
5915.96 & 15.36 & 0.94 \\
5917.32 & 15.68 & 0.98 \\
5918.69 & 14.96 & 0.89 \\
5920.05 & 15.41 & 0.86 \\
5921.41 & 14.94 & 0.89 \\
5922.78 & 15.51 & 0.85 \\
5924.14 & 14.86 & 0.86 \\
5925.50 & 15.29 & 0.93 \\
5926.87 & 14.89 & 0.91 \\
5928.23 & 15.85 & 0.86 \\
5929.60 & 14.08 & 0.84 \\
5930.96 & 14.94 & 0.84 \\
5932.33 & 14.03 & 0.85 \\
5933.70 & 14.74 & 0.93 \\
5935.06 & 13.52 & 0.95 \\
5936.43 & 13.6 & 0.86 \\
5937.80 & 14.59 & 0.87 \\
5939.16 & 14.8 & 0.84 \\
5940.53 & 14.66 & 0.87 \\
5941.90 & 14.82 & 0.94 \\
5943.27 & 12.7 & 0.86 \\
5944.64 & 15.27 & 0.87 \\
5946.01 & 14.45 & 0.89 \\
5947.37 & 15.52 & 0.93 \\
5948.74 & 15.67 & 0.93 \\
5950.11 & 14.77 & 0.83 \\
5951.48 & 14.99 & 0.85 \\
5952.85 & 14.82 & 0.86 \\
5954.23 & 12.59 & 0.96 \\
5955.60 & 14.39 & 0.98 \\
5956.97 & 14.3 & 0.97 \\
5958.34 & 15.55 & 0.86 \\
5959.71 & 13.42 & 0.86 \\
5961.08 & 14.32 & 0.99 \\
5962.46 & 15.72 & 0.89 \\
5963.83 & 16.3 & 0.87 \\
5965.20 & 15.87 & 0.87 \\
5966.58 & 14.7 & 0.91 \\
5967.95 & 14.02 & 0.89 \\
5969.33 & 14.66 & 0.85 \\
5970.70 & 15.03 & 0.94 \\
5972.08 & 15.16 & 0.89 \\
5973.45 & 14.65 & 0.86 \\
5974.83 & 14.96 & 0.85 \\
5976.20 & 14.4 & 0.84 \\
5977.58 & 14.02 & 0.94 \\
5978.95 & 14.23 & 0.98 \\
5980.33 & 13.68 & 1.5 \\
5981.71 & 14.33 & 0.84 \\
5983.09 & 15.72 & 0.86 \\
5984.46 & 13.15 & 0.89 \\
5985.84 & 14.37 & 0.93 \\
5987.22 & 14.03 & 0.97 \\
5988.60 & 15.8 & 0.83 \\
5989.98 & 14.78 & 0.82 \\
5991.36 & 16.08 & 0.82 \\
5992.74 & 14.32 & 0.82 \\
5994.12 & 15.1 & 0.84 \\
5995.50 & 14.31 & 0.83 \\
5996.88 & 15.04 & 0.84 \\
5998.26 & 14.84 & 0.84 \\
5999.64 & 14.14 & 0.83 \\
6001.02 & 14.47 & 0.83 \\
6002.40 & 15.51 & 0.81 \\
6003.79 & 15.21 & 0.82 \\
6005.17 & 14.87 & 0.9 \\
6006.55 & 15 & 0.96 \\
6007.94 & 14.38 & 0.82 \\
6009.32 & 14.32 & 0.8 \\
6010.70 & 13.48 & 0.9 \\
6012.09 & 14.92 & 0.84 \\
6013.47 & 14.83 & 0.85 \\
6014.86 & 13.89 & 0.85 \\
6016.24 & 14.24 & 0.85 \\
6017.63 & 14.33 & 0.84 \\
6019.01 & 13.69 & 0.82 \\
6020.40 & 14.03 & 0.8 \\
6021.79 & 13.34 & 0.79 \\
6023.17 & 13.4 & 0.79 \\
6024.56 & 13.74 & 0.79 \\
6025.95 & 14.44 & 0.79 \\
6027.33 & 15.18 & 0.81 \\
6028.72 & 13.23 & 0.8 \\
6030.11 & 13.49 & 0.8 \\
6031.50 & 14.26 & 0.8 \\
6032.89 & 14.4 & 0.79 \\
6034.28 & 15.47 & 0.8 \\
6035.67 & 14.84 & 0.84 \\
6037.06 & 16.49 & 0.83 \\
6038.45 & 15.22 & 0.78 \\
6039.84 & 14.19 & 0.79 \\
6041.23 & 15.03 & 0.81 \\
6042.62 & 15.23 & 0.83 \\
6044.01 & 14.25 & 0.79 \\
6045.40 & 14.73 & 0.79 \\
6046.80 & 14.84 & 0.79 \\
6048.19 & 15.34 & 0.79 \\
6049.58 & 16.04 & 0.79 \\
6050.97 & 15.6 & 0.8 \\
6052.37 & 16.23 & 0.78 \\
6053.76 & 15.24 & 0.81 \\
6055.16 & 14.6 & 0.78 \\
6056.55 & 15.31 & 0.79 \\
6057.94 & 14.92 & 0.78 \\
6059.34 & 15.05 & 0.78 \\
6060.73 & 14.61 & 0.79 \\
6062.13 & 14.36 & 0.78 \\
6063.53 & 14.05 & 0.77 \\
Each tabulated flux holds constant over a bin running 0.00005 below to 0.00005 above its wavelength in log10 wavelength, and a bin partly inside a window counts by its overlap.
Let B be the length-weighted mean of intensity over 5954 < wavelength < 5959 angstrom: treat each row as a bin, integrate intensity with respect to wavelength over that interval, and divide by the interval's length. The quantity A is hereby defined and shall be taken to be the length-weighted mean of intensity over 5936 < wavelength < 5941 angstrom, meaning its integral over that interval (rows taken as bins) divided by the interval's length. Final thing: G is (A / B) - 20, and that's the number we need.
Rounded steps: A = 14.4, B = 14.4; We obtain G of -19.0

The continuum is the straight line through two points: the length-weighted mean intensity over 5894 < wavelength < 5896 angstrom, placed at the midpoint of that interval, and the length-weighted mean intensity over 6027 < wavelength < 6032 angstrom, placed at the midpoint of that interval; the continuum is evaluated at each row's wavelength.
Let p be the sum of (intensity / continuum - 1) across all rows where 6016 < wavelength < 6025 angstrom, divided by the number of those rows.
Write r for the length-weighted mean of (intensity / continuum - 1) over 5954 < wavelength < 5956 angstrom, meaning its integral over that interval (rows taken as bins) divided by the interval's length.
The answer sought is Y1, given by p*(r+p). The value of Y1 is 0.00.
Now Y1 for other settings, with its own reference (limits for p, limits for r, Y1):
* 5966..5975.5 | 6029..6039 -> 0.03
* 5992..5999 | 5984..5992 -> 0.03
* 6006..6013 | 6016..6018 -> 0.01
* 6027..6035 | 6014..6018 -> 0.00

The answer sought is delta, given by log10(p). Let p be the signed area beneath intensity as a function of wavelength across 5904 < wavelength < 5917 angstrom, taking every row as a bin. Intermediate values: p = 187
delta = 2.27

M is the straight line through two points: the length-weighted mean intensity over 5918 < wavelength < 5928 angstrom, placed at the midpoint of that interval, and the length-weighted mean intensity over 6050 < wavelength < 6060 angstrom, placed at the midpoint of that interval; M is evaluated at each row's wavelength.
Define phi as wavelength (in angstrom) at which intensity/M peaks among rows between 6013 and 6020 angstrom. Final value 6013.47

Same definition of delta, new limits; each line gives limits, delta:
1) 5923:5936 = 2.28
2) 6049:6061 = 2.26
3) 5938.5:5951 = 2.27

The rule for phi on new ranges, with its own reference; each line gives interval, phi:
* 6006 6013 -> 6006.55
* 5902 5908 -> 5906.43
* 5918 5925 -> 5922.78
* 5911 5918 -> 5917.32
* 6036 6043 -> 6037.06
